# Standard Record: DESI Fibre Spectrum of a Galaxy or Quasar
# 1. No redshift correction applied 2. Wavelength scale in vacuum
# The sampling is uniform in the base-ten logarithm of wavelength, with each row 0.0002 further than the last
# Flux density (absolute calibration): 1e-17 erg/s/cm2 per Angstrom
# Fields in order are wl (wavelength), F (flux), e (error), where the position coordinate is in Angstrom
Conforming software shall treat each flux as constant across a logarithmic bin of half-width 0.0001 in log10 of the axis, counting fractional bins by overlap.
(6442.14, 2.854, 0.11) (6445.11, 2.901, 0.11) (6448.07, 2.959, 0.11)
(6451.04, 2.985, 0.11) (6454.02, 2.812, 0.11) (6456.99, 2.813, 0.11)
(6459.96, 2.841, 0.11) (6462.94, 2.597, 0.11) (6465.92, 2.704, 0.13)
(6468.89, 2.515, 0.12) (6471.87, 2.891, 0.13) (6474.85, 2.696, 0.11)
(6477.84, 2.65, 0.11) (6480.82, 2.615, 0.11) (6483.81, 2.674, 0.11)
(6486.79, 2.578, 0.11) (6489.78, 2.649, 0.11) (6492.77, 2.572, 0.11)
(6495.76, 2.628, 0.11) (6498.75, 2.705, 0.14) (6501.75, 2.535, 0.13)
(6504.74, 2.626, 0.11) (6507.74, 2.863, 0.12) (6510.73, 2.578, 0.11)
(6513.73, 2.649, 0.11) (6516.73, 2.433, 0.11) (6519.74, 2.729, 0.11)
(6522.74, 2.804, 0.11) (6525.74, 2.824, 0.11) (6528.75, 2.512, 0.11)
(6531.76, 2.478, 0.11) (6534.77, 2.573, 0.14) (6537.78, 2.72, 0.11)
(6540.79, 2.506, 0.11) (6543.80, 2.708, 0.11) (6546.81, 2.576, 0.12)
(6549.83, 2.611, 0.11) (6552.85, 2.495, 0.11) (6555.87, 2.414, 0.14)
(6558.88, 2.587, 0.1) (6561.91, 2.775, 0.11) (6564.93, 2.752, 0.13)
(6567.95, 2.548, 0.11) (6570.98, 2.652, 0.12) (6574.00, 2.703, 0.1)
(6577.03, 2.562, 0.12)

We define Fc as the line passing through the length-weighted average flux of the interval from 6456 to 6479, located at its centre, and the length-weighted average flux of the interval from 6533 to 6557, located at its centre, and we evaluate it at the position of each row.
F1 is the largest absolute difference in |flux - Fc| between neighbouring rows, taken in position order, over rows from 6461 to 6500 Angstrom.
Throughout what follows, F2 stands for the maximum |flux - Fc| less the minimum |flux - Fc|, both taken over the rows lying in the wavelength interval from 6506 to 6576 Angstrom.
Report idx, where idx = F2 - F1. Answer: 0.042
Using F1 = 0.184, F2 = 0.225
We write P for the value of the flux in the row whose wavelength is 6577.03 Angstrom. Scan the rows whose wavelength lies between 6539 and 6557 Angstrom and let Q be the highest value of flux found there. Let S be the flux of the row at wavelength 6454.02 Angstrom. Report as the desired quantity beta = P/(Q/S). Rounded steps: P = 2.562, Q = 2.708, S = 2.812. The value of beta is 2.66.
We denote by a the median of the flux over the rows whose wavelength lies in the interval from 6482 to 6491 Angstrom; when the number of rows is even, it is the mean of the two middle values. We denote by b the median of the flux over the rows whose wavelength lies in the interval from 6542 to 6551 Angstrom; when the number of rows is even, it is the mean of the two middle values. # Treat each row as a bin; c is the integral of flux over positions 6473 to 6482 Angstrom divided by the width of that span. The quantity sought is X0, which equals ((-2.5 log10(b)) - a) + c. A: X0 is -1.03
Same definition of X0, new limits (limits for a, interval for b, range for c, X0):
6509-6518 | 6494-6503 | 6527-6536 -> -1.10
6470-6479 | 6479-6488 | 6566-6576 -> -1.10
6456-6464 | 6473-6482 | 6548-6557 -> -1.36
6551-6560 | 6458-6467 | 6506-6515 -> -0.88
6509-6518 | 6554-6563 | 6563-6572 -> -0.95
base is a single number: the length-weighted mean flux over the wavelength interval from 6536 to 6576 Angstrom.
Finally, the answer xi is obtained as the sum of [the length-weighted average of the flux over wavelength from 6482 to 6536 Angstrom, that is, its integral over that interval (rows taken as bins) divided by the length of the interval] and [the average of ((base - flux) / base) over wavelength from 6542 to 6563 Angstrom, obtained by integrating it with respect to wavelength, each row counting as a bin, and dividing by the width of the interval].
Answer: 2.64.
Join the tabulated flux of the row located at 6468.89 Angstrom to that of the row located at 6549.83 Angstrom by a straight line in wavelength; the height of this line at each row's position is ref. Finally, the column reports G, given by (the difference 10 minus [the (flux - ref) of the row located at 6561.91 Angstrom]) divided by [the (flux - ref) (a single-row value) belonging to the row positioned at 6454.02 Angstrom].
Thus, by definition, 31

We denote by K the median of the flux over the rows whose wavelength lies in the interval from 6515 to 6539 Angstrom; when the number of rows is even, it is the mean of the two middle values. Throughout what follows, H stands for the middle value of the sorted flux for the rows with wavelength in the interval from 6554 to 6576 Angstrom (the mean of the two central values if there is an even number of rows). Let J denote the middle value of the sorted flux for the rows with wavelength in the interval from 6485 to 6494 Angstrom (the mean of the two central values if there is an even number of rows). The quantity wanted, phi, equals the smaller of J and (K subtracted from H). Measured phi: 0.01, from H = 2.65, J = 2.58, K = 2.65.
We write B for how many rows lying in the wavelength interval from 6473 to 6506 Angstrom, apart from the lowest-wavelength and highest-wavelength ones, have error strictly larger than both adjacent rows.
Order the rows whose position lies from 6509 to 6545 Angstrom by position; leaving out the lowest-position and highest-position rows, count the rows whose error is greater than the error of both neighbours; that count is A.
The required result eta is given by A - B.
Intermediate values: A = 1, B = 1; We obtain 0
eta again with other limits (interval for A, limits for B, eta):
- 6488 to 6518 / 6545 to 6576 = -1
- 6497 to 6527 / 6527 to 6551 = -1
